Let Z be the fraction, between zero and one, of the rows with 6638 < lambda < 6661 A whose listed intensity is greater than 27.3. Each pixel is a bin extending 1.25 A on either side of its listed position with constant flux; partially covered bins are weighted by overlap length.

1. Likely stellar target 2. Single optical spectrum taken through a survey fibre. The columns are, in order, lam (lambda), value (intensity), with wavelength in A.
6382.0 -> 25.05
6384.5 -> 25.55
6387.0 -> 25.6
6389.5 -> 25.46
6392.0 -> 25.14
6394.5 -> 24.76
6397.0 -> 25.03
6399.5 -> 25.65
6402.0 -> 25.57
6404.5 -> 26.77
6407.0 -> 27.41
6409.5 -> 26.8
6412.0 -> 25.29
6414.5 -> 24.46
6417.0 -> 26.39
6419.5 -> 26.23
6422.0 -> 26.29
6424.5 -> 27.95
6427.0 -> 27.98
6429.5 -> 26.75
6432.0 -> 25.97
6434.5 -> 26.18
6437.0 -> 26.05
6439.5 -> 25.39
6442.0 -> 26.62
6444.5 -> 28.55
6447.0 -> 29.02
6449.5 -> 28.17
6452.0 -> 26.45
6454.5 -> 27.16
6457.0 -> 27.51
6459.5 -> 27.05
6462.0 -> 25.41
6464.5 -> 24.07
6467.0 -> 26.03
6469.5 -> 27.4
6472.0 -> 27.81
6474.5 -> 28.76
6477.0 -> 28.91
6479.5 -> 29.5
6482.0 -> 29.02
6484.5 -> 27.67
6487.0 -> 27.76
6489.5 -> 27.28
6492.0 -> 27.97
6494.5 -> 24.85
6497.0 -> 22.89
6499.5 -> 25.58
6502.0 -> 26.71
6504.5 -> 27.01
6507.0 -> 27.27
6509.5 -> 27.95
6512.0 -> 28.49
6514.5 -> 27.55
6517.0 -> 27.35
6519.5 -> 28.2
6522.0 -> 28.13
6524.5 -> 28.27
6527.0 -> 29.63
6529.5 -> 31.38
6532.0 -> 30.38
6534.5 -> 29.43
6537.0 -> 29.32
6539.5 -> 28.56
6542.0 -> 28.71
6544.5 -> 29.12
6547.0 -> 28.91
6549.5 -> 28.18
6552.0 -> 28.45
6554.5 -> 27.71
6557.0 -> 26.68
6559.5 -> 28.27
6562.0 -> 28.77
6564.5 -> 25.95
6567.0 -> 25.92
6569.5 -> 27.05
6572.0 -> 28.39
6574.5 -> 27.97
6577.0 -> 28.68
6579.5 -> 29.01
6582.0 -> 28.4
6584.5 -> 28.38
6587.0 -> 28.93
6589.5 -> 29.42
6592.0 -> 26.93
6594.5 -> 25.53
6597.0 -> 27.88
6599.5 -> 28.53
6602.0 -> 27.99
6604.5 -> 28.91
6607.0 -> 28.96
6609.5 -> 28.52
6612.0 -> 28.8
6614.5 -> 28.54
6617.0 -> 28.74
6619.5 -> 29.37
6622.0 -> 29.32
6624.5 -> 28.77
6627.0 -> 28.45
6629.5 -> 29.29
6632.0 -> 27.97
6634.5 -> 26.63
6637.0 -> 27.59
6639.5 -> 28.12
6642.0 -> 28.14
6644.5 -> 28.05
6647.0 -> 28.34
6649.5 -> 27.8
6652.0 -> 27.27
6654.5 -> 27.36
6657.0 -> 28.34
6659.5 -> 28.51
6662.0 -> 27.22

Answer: 0.89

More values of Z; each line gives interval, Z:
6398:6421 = 0.11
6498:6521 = 0.56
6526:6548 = 1.00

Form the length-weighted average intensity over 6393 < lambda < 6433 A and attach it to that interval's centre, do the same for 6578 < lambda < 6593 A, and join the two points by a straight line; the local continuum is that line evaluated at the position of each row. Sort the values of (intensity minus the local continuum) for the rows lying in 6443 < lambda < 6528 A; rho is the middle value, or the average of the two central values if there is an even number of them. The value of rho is 0.4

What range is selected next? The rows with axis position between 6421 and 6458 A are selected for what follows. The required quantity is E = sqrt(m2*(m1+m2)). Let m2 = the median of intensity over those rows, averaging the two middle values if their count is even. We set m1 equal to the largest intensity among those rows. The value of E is 38.6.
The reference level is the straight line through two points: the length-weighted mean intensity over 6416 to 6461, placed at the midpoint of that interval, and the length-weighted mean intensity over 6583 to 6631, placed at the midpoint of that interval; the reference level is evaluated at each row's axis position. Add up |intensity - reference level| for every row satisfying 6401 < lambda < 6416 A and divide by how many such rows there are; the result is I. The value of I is 0.95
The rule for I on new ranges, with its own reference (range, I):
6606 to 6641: 0.57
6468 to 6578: 1.07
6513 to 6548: 1.18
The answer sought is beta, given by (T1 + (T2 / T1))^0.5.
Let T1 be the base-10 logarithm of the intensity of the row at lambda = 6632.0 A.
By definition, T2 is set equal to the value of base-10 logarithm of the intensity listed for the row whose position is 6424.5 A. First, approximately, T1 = 1.45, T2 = 1.45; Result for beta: 1.56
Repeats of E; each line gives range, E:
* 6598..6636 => 40.9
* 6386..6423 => 36.8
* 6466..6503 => 39.8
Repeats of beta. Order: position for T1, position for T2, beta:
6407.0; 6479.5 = 1.57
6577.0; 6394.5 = 1.55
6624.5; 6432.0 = 1.56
